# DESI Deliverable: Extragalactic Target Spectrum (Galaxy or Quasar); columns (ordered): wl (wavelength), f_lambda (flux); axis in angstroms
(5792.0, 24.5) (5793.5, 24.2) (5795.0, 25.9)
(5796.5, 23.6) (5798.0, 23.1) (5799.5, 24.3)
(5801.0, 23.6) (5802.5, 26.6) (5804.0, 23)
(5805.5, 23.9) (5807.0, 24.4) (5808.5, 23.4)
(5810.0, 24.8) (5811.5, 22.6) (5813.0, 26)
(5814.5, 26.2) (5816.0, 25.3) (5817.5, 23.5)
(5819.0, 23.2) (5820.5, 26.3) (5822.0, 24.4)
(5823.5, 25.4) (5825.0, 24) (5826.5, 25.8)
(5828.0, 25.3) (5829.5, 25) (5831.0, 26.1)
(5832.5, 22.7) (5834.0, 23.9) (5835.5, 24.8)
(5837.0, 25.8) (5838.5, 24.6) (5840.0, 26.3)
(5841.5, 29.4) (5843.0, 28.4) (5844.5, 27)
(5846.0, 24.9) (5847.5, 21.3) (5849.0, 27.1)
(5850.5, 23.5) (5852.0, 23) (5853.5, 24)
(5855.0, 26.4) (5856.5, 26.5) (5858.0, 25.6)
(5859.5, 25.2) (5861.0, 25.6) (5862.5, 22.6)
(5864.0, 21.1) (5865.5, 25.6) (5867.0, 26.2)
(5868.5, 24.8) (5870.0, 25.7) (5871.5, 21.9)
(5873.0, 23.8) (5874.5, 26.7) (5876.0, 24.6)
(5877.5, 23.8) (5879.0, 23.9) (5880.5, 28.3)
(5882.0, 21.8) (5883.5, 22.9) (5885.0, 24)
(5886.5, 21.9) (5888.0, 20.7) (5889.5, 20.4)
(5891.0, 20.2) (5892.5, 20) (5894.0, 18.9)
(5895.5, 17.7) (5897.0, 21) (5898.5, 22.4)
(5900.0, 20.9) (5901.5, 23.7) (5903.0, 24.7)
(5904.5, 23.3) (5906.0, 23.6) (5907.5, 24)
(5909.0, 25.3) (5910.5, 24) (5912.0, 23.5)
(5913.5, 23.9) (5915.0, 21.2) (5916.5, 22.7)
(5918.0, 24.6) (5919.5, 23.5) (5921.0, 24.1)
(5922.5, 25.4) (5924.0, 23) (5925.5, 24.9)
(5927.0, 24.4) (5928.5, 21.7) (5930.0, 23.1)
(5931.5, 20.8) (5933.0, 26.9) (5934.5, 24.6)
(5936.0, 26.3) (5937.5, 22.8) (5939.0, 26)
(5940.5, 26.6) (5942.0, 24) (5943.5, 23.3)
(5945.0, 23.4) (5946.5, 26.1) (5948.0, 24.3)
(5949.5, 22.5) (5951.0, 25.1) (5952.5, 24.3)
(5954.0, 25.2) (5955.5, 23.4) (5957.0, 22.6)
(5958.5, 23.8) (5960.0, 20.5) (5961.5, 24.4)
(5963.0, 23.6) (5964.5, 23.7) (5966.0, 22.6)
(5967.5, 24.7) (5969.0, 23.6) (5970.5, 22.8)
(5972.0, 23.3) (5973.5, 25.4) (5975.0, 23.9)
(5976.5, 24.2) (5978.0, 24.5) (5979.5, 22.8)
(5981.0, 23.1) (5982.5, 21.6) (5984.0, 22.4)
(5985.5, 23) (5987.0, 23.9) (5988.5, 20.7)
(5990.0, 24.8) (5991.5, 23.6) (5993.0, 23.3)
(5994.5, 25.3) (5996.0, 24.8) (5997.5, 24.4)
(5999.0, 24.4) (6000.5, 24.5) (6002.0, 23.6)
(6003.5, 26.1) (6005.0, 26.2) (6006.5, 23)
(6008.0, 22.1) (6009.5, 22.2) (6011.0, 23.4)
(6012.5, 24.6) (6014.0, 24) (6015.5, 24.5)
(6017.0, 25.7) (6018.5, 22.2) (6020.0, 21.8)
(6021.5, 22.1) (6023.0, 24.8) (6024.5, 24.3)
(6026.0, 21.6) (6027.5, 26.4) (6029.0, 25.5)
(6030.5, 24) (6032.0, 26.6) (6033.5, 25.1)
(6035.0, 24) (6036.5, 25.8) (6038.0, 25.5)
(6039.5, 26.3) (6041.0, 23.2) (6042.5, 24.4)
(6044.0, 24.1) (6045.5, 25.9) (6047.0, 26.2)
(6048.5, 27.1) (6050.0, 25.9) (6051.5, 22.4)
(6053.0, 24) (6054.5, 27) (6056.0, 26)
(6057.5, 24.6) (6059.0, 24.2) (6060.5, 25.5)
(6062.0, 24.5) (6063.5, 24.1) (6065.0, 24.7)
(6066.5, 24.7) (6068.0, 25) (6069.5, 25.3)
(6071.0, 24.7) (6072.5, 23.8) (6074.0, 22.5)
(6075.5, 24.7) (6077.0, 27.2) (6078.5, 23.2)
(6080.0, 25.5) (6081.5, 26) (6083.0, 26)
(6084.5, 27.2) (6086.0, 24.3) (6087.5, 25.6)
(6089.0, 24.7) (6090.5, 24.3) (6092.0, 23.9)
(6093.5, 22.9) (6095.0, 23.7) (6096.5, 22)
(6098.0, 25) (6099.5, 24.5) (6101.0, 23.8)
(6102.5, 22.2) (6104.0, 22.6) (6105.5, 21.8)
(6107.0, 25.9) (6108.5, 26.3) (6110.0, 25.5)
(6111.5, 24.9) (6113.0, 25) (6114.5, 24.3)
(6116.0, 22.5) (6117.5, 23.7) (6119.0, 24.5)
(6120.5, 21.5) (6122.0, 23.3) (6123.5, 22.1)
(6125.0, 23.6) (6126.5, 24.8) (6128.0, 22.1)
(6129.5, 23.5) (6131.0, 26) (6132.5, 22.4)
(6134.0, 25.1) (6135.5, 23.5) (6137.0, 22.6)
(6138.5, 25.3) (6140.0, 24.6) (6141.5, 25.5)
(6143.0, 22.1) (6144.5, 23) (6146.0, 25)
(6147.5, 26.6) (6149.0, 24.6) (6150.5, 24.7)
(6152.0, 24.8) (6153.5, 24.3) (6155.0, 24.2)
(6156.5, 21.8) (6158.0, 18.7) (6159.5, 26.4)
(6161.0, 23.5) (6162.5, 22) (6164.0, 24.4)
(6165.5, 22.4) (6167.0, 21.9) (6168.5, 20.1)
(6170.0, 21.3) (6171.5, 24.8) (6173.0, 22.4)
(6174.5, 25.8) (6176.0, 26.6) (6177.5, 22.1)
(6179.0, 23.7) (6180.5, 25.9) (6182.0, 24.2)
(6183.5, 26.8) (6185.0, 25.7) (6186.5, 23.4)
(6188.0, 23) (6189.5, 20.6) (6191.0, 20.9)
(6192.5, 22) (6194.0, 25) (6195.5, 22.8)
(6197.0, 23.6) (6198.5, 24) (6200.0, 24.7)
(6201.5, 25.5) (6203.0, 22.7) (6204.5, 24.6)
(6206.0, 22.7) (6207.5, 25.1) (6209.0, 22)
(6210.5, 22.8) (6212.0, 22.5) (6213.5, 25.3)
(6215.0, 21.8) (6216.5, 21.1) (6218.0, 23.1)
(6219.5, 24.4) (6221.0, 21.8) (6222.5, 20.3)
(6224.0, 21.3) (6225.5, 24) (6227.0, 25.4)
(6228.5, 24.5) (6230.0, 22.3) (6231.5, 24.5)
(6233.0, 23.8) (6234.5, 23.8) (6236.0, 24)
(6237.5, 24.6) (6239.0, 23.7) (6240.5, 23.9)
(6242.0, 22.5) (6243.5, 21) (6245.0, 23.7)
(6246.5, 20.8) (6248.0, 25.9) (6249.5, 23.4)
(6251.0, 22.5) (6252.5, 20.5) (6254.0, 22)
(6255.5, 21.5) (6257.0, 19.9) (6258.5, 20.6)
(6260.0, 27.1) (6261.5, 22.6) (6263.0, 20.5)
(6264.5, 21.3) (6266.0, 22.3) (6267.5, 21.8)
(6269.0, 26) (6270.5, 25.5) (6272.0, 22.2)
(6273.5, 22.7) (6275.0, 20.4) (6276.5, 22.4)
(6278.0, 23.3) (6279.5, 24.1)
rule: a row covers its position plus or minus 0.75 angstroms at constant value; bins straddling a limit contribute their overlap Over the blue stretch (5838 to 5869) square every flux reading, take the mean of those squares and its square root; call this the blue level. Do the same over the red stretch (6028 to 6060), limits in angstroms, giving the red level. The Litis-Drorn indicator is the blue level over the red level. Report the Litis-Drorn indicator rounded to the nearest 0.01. 1.00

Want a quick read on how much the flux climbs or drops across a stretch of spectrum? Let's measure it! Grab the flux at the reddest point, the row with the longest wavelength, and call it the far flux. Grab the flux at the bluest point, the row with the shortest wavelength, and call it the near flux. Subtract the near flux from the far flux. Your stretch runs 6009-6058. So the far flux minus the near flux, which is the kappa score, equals 2.4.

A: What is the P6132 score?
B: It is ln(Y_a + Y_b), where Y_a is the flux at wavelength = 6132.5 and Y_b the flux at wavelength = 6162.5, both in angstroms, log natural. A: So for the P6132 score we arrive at 3.79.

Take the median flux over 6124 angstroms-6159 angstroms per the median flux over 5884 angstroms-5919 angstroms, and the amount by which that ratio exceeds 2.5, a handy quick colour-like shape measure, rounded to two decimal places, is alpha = -1.43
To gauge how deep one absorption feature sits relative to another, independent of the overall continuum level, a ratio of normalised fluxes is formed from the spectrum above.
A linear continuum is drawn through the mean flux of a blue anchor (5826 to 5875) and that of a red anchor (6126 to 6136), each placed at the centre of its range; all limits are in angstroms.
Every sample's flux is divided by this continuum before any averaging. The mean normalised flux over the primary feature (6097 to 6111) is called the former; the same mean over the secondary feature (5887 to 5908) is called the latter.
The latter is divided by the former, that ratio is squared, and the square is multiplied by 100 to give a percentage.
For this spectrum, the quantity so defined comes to 74.1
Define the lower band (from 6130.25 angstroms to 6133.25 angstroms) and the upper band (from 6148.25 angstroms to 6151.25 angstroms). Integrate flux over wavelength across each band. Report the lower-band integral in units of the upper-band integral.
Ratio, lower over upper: 0.98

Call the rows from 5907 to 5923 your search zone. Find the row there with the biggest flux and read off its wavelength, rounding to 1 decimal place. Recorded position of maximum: 5922.5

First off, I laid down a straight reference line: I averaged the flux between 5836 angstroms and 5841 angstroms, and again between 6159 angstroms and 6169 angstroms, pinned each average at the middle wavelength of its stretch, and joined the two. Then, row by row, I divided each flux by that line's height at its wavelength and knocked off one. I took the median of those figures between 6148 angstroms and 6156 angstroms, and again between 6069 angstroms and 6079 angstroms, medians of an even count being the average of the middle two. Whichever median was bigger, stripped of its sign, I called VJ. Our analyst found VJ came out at 0.066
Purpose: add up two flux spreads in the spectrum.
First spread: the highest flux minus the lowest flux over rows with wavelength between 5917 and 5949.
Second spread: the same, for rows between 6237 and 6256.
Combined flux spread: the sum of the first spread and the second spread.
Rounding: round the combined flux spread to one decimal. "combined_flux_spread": 11.5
